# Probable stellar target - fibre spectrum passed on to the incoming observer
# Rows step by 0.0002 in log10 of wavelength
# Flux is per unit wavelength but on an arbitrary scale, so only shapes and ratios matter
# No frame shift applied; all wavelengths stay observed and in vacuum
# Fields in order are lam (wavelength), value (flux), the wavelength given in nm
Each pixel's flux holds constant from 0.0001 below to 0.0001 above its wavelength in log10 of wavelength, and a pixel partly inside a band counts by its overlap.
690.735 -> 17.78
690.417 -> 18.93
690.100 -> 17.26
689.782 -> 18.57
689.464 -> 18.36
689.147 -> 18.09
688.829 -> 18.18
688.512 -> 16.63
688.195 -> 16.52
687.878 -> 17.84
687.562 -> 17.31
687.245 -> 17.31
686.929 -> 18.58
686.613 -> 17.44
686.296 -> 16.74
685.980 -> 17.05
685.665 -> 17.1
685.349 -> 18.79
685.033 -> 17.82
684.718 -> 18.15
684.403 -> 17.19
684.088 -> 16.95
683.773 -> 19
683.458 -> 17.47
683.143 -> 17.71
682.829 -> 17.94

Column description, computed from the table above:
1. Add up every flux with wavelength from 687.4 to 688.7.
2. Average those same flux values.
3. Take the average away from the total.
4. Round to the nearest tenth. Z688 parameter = 51.2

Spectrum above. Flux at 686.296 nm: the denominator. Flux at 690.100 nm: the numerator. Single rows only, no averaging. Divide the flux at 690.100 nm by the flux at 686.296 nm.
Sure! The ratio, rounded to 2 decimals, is 1.03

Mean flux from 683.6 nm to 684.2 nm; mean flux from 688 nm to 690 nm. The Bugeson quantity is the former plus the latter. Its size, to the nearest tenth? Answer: 35.7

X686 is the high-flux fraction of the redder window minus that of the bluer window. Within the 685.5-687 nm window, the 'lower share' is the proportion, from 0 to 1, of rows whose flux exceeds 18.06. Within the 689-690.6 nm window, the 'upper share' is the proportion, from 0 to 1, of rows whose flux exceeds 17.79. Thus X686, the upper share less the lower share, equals 0.6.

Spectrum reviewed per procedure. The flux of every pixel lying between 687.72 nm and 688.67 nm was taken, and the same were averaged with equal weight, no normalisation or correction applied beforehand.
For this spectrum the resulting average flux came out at 17.00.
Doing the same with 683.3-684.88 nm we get 17.75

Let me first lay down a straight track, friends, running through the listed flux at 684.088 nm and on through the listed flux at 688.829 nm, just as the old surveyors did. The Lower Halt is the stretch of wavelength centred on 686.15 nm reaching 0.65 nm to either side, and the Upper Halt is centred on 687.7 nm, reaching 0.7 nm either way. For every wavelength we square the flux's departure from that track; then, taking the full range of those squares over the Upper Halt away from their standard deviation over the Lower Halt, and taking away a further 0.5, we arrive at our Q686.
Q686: -2.5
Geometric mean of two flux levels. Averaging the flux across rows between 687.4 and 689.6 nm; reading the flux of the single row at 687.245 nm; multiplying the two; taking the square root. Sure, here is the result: 17.4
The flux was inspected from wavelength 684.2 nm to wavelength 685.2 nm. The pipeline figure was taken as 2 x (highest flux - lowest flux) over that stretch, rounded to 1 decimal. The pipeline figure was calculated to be 1.9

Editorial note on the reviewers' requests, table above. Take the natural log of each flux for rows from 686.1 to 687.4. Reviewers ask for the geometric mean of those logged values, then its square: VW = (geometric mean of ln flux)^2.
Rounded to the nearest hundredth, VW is 8.19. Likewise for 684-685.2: 8.20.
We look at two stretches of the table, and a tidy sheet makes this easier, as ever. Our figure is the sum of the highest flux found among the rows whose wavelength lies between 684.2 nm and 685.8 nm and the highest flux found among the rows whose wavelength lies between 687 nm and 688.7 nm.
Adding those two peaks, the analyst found 36.6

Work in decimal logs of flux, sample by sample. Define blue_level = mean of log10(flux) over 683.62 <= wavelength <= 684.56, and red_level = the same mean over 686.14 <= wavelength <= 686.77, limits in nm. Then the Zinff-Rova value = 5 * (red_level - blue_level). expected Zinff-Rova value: -0.08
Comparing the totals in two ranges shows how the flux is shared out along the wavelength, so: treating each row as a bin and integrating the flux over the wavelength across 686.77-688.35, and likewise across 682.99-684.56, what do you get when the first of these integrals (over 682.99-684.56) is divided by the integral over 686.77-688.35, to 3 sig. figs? 1.00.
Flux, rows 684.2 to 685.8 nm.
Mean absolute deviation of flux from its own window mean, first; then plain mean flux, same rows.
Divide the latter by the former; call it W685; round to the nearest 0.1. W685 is 33.5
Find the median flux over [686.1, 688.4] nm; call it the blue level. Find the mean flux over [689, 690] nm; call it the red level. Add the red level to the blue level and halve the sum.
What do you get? 17.8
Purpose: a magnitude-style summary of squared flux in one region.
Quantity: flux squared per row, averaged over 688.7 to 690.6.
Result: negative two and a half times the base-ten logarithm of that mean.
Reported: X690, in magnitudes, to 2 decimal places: -6.30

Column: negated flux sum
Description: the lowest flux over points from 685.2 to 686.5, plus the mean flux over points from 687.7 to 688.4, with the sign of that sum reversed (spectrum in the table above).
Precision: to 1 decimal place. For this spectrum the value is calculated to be -33.9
